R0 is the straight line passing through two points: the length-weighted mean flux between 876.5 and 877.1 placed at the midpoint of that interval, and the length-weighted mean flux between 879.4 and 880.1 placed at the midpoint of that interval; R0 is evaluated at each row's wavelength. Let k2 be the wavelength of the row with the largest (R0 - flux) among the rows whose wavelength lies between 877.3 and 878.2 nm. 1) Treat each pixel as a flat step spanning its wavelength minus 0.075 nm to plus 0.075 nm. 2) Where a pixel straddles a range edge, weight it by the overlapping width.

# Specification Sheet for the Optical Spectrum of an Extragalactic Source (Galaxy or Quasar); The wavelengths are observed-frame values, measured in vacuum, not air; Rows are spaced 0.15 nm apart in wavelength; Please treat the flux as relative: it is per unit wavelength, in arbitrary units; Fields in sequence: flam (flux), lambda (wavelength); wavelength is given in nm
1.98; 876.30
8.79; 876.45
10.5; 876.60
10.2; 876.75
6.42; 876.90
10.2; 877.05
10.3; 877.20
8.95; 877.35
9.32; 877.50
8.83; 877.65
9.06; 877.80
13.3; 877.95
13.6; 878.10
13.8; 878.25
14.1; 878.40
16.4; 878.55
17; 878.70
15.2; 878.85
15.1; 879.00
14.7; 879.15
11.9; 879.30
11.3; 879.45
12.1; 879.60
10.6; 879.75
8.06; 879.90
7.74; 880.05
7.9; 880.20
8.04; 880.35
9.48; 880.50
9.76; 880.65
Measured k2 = 877.65 nm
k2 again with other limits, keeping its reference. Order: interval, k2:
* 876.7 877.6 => 876.90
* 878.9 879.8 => 879.75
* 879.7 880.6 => 880.05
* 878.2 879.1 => 878.25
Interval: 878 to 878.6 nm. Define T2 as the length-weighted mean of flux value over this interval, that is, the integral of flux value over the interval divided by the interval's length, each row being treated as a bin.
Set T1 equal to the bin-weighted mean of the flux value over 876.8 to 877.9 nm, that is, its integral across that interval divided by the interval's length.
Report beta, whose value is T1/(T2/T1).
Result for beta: 6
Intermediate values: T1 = 9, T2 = 14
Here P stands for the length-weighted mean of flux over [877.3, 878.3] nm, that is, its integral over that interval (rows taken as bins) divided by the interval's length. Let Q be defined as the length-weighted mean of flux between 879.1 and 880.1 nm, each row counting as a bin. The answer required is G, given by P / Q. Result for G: 1.01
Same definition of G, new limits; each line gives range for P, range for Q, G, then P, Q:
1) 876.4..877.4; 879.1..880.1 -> 0.86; 9.4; 10.9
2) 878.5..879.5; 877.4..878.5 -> 1.24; 14.5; 11.8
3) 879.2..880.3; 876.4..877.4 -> 1.07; 10.0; 9.4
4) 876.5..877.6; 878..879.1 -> 0.63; 9.4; 15.0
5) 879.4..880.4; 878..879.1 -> 0.63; 9.4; 15.0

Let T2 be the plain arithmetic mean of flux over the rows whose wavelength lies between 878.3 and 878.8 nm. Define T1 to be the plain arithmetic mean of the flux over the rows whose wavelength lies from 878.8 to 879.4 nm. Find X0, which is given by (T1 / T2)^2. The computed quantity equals 0.8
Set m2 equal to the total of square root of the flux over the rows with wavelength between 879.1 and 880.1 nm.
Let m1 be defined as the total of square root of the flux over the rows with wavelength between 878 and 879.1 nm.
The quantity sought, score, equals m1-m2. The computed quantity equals 4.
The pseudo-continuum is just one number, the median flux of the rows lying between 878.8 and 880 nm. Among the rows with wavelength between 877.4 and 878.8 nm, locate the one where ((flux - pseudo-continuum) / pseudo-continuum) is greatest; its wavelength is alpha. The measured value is 878.70 nm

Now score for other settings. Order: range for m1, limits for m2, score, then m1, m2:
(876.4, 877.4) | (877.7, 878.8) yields -5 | 21.3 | 26.0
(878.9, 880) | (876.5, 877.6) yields 3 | 24.1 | 21.4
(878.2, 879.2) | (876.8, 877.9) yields 6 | 27.3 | 21.0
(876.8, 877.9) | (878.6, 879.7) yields -5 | 21.0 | 26.0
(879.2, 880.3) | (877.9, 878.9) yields -5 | 22.0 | 26.9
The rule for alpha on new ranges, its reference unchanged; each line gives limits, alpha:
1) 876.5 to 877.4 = 876.60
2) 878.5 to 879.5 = 878.70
